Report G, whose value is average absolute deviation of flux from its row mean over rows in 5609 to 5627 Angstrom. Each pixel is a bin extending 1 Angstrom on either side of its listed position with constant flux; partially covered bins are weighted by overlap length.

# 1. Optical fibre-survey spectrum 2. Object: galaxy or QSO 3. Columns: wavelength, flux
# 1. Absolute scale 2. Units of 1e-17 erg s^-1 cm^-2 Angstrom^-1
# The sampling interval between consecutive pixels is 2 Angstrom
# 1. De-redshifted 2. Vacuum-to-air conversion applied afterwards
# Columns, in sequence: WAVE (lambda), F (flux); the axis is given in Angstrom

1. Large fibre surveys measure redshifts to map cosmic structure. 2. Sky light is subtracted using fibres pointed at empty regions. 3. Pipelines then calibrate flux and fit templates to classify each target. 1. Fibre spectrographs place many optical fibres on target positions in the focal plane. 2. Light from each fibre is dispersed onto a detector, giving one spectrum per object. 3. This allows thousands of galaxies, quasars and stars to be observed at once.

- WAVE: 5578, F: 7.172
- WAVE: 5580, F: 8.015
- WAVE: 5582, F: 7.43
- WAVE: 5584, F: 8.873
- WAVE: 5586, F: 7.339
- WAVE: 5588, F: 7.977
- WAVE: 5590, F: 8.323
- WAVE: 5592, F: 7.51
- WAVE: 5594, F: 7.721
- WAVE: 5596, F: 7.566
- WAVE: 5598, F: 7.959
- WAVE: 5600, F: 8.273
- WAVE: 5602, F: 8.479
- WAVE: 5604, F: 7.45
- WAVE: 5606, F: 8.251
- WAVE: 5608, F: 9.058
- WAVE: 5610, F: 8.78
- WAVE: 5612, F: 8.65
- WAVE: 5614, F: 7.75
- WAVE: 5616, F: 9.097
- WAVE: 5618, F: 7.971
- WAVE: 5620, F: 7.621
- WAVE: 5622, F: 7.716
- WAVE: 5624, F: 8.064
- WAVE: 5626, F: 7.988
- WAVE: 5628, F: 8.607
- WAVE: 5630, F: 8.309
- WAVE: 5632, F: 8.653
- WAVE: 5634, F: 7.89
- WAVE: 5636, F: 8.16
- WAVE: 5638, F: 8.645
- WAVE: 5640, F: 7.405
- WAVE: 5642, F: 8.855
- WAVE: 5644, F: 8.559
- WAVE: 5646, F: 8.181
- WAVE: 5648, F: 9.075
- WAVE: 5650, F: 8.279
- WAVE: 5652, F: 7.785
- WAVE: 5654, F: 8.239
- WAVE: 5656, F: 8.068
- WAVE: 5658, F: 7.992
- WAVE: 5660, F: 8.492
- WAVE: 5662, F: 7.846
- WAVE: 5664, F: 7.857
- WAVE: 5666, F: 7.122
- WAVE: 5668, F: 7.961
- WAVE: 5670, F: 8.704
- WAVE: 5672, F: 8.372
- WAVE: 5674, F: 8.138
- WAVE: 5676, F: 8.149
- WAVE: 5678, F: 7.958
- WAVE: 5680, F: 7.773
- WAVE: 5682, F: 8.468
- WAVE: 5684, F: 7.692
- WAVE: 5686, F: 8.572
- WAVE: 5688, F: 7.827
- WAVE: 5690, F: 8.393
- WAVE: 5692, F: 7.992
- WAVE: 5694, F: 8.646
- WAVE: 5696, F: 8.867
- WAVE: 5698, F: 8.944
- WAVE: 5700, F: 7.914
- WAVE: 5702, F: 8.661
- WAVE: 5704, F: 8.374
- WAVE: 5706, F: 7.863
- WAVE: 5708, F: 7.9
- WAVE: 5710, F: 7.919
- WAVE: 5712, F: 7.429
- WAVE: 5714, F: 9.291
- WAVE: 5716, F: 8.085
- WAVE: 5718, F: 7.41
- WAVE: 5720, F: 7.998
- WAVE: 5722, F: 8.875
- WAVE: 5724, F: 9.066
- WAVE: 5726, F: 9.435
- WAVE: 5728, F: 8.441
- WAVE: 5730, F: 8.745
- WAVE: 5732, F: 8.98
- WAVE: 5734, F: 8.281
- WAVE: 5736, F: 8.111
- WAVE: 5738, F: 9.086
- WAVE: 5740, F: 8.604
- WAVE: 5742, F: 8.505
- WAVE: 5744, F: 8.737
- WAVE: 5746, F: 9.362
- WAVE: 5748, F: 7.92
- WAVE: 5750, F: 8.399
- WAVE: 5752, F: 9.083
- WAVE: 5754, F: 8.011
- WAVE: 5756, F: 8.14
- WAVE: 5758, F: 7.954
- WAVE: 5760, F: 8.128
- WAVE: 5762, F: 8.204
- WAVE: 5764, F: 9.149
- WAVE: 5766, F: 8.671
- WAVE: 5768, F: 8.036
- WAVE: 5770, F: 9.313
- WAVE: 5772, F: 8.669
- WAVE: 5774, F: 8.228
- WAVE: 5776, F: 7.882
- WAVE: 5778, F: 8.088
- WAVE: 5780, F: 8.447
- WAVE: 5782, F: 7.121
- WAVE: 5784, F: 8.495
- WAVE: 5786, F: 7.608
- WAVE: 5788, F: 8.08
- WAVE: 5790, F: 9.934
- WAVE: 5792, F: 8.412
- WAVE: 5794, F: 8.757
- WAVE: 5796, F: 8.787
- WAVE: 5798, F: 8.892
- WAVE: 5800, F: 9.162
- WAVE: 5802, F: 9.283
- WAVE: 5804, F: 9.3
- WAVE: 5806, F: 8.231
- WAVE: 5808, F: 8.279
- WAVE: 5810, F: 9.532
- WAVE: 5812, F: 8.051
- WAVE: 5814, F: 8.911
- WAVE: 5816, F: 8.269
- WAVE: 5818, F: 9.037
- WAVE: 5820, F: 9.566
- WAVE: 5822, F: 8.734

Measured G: 0.44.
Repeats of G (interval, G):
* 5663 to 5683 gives 0.32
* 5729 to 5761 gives 0.38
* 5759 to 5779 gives 0.41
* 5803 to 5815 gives 0.53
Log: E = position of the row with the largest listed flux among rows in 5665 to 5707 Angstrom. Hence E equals 5698 Angstrom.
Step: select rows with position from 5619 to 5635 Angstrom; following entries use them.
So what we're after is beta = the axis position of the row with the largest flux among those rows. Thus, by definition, 5632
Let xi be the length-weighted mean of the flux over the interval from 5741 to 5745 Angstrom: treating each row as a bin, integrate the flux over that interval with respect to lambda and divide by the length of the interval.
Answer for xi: 8.62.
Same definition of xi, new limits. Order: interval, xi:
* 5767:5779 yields 8.37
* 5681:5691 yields 8.19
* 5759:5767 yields 8.54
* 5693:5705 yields 8.57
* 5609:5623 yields 8.23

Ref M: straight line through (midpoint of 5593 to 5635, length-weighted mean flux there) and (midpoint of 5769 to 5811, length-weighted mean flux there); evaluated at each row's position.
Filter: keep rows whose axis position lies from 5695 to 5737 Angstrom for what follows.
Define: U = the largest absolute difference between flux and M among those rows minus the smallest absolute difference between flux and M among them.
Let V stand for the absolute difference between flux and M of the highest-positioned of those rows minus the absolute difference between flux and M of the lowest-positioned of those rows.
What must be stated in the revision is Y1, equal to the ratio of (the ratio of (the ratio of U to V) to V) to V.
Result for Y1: -421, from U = 1.01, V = -0.1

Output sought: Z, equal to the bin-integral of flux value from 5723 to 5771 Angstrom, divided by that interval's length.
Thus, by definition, 8.60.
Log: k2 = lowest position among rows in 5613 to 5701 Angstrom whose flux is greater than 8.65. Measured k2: 5616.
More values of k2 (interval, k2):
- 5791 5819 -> 5794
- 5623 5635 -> 5632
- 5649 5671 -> 5670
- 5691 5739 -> 5696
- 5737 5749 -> 5738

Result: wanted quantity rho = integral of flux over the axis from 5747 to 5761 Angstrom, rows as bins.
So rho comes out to 115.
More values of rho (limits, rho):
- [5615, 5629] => 114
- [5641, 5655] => 118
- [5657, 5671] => 112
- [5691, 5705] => 119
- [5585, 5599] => 109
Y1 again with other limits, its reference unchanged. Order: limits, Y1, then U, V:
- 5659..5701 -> 59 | 1.15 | 0.3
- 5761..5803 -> 37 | 1.37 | 0.3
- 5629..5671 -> 43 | 1.17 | 0.3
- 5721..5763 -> -677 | 0.98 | -0.1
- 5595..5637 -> -7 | 0.83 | -0.5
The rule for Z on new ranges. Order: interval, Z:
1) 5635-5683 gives 8.17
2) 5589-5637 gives 8.16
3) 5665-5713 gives 8.15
